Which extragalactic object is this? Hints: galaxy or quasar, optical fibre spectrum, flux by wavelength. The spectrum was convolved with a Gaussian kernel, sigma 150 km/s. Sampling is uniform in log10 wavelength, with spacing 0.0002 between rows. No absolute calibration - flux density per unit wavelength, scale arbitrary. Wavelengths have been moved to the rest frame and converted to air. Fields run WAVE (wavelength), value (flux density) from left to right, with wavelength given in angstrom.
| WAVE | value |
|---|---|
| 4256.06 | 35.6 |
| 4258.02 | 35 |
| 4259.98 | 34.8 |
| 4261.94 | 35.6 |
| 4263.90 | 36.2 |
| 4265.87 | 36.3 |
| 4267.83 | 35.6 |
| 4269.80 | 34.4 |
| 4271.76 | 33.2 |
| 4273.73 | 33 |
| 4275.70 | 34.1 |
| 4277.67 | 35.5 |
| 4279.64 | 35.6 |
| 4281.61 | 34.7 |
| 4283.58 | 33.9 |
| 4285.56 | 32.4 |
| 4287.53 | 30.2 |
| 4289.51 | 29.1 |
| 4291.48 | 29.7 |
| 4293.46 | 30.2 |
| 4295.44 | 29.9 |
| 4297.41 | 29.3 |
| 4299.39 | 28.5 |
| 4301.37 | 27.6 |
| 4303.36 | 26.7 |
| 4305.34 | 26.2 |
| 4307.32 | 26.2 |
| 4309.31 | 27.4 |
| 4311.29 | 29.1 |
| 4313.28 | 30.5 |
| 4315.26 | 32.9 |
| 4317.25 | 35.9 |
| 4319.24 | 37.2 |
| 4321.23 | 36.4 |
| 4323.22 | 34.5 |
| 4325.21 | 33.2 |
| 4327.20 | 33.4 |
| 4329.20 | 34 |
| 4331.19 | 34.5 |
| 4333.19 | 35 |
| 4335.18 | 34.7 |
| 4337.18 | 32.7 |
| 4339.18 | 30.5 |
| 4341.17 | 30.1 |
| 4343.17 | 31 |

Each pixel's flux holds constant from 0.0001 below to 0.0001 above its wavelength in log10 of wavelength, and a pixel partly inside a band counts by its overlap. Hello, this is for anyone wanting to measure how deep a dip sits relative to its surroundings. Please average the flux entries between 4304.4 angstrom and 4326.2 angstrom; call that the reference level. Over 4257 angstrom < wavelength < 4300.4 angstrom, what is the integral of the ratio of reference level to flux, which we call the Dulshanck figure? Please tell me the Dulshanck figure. 42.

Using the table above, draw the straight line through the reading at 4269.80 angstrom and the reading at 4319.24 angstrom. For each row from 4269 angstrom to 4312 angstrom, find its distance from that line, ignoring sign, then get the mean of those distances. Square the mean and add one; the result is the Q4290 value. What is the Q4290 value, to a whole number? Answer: 25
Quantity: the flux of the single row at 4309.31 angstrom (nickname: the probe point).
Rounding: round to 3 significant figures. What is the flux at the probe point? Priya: 27.4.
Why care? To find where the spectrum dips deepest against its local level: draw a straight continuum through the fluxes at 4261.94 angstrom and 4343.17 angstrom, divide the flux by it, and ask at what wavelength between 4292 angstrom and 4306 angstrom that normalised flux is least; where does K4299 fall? 4305.34 angstrom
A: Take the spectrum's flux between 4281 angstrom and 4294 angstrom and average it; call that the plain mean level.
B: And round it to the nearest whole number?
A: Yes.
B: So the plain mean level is 31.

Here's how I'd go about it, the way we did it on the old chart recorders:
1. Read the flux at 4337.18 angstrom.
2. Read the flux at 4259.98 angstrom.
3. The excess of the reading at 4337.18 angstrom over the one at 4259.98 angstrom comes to -2.1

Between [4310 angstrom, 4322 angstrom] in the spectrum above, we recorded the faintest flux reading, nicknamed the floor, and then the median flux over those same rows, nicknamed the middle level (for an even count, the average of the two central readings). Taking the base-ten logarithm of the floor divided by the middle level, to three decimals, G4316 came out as -0.073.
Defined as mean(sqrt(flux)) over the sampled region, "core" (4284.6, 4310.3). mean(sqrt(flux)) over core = 5.4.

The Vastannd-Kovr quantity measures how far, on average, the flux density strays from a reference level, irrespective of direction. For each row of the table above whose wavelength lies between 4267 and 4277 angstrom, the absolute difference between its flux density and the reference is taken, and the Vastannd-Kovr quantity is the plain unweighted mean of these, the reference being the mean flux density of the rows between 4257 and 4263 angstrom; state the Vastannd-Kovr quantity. 1.3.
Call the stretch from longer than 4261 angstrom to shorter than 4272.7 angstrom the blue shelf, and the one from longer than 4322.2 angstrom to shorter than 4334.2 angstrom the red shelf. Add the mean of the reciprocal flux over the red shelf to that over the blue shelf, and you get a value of 0.058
